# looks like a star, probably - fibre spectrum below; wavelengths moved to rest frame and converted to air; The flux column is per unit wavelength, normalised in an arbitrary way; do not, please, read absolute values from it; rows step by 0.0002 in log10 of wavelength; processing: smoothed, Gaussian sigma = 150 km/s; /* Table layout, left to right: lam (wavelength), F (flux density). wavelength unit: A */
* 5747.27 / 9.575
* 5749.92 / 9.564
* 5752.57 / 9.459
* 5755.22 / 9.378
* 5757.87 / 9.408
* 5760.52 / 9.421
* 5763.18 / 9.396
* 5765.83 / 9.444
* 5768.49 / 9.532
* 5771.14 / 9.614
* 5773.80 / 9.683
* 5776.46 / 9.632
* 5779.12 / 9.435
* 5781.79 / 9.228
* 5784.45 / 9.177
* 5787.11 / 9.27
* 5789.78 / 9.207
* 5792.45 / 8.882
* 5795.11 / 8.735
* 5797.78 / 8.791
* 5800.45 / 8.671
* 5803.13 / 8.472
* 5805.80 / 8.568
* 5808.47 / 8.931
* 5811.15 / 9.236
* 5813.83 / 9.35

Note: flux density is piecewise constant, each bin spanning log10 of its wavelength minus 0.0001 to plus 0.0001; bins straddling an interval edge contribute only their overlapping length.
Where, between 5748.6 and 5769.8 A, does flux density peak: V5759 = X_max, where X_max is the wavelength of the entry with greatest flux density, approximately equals 5749.92 A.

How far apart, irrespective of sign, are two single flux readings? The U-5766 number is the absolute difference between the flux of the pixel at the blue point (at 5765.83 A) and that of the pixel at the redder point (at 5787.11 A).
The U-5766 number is 0.17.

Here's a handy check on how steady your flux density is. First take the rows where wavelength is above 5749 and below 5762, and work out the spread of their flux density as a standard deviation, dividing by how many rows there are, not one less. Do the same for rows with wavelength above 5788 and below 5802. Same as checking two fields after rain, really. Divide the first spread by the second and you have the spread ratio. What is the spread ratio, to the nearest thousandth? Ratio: 0.343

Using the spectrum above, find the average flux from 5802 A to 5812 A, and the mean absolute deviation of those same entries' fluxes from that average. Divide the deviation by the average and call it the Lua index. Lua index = 0.032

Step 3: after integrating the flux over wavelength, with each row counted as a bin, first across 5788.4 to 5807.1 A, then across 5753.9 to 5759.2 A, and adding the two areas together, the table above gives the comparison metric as 214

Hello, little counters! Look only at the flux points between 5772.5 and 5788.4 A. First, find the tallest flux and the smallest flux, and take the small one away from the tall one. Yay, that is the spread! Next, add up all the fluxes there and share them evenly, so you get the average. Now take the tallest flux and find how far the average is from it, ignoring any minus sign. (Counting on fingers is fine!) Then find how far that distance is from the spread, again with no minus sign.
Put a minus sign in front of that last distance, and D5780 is -0.23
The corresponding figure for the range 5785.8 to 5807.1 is -0.35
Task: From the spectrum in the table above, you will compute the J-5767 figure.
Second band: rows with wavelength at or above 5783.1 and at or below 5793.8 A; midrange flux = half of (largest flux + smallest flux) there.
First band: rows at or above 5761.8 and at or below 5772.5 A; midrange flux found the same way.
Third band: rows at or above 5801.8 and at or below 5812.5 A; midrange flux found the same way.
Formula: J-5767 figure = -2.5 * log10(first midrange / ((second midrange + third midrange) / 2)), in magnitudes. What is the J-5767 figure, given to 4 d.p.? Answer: -0.0635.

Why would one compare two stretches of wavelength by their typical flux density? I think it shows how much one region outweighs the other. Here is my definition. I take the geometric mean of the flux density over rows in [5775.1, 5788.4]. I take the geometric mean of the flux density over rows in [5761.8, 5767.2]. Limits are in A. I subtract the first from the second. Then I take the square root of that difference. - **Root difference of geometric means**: 0.3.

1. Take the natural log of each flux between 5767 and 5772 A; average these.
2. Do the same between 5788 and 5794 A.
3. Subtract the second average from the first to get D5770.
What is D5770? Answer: 0.057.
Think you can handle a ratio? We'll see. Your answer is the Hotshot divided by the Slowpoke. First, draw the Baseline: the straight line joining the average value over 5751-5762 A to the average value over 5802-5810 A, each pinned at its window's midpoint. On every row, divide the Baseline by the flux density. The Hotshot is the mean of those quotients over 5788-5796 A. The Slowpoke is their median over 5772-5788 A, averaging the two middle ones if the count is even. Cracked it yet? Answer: 1.03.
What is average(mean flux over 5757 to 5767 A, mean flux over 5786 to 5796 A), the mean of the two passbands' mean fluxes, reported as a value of 9.22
